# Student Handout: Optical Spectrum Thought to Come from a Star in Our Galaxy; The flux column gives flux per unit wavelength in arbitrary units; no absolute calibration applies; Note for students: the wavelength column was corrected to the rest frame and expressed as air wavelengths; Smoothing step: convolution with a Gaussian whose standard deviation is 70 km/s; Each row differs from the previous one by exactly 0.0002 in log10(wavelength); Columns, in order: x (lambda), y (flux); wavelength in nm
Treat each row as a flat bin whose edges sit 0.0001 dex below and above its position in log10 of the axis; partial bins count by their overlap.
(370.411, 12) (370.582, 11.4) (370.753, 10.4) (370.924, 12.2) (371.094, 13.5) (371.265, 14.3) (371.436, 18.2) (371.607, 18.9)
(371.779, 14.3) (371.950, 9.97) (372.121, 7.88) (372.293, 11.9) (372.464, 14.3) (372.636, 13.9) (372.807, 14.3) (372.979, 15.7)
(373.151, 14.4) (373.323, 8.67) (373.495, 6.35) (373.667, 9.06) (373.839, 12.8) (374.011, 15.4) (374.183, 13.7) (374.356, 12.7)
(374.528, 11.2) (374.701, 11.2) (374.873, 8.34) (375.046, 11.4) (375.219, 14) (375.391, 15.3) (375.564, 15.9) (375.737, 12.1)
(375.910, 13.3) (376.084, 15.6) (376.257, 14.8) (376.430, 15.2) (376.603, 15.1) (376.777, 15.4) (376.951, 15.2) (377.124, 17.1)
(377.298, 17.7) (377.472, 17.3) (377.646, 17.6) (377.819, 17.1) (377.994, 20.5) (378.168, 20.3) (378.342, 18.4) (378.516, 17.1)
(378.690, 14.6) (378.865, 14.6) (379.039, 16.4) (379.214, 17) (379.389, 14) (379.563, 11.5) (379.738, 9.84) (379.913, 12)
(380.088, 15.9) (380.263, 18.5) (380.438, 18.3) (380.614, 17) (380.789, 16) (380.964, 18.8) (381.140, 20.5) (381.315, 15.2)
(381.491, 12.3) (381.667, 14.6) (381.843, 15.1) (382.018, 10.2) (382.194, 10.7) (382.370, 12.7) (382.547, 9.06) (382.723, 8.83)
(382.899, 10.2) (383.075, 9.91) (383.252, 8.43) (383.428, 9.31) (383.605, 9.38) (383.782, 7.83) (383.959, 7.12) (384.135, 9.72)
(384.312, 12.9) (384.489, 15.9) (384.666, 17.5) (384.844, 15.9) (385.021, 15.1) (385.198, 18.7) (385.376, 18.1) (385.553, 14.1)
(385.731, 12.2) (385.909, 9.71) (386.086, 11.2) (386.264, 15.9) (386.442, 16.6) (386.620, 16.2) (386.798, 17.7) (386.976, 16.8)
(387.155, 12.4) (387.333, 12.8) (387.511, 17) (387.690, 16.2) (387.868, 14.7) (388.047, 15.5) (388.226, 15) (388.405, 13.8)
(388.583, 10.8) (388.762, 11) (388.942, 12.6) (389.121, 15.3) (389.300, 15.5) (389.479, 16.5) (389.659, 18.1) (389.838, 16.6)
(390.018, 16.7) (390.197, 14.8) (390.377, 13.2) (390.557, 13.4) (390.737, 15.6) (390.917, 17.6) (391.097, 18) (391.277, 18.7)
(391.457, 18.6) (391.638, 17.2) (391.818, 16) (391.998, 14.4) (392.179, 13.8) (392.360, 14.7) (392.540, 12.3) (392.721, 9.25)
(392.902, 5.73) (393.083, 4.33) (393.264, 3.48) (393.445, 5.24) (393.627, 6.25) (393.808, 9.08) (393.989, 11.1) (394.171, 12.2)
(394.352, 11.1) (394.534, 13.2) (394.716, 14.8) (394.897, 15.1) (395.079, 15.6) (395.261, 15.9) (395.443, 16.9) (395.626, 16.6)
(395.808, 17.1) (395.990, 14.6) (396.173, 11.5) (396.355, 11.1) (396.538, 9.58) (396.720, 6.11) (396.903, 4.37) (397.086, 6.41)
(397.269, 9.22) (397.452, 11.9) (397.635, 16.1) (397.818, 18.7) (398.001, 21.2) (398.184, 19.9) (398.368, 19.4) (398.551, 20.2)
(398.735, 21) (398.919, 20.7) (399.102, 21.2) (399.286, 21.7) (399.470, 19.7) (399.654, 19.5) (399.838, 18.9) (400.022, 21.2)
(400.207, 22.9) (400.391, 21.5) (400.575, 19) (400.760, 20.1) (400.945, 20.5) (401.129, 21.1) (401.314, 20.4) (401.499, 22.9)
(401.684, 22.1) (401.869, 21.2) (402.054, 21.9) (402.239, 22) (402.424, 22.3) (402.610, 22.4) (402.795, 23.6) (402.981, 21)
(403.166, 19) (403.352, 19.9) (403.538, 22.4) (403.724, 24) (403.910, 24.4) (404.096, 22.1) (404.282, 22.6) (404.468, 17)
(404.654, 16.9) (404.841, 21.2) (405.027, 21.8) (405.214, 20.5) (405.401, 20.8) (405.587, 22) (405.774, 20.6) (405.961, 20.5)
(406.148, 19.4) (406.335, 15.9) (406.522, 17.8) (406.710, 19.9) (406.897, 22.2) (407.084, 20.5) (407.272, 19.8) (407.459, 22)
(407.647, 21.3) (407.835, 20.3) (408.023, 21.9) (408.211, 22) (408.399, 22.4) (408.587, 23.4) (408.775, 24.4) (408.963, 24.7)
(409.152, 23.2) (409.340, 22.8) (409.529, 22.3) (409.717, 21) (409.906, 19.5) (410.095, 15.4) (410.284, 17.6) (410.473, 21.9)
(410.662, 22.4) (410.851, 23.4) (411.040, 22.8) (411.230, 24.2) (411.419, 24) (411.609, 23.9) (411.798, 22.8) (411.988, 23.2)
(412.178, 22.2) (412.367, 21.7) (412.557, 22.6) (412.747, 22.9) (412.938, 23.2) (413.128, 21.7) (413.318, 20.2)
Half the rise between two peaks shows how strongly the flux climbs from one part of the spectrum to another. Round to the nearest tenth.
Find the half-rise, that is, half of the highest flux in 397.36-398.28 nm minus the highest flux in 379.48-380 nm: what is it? 4.6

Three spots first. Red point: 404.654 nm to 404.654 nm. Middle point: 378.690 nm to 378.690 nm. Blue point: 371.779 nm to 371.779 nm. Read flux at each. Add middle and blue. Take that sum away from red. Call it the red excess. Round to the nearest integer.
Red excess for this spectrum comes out -12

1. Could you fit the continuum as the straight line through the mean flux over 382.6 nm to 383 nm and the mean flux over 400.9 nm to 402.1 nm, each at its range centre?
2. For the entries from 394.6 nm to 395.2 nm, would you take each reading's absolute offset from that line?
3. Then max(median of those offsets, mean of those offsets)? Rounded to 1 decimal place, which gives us 2.1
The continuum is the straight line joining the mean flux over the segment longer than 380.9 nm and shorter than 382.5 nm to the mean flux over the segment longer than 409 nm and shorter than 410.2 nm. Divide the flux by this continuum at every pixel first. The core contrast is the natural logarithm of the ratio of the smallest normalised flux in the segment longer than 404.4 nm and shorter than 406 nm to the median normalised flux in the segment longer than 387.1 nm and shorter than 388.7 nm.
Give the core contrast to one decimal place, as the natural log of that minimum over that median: -0.1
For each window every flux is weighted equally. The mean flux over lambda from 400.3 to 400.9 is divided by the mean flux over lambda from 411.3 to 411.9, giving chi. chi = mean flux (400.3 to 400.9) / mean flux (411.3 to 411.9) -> 0.86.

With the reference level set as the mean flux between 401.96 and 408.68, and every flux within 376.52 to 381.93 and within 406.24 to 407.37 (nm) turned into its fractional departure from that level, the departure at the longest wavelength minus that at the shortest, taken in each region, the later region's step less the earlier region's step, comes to 0.19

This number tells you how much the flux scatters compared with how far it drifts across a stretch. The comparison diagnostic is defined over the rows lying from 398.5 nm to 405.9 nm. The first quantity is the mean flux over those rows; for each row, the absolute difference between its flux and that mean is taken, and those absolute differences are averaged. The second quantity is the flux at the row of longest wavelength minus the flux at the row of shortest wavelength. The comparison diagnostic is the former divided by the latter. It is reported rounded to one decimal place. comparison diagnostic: 3.0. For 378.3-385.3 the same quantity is 10.7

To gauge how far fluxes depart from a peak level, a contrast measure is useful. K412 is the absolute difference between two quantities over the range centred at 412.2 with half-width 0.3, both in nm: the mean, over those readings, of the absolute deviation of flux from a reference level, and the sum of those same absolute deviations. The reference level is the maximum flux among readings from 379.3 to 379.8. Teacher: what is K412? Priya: 17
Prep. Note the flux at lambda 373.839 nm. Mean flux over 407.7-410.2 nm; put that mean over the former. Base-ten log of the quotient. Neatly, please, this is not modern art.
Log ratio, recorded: 0.23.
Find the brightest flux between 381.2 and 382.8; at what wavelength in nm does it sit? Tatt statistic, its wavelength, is 381.315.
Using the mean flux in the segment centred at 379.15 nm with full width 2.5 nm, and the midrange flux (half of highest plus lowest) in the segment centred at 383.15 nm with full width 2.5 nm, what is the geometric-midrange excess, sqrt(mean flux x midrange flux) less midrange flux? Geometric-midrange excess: 3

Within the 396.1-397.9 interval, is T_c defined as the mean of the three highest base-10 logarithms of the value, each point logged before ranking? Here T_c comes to 1.18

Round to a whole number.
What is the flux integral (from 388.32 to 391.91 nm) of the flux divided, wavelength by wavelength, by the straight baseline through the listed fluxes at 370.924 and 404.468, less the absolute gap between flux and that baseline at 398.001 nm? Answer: -1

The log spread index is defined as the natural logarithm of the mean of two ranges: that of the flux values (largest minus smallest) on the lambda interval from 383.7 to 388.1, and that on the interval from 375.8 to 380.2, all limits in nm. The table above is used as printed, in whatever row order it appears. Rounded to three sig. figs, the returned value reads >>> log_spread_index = 2.41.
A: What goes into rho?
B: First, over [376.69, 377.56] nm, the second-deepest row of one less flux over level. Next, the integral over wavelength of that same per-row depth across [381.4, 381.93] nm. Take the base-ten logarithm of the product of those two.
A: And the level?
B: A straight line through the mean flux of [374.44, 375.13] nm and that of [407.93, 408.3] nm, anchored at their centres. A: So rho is -1.77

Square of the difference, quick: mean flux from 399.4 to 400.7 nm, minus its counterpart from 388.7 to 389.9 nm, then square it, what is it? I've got 28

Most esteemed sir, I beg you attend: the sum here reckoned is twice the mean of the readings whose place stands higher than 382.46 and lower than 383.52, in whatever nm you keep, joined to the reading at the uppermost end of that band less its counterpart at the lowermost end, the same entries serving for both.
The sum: 19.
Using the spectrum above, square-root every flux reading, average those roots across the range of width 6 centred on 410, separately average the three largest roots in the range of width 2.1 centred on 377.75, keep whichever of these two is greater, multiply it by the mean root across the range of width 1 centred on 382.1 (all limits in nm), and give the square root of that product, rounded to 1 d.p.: 4.0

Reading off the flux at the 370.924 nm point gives 12.2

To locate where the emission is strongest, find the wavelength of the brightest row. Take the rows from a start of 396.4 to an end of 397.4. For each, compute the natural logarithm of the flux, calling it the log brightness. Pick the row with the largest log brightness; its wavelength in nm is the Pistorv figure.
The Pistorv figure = 396.538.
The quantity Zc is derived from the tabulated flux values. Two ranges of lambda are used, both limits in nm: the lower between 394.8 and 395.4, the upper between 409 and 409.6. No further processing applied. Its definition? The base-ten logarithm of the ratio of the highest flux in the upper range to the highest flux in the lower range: 0.164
